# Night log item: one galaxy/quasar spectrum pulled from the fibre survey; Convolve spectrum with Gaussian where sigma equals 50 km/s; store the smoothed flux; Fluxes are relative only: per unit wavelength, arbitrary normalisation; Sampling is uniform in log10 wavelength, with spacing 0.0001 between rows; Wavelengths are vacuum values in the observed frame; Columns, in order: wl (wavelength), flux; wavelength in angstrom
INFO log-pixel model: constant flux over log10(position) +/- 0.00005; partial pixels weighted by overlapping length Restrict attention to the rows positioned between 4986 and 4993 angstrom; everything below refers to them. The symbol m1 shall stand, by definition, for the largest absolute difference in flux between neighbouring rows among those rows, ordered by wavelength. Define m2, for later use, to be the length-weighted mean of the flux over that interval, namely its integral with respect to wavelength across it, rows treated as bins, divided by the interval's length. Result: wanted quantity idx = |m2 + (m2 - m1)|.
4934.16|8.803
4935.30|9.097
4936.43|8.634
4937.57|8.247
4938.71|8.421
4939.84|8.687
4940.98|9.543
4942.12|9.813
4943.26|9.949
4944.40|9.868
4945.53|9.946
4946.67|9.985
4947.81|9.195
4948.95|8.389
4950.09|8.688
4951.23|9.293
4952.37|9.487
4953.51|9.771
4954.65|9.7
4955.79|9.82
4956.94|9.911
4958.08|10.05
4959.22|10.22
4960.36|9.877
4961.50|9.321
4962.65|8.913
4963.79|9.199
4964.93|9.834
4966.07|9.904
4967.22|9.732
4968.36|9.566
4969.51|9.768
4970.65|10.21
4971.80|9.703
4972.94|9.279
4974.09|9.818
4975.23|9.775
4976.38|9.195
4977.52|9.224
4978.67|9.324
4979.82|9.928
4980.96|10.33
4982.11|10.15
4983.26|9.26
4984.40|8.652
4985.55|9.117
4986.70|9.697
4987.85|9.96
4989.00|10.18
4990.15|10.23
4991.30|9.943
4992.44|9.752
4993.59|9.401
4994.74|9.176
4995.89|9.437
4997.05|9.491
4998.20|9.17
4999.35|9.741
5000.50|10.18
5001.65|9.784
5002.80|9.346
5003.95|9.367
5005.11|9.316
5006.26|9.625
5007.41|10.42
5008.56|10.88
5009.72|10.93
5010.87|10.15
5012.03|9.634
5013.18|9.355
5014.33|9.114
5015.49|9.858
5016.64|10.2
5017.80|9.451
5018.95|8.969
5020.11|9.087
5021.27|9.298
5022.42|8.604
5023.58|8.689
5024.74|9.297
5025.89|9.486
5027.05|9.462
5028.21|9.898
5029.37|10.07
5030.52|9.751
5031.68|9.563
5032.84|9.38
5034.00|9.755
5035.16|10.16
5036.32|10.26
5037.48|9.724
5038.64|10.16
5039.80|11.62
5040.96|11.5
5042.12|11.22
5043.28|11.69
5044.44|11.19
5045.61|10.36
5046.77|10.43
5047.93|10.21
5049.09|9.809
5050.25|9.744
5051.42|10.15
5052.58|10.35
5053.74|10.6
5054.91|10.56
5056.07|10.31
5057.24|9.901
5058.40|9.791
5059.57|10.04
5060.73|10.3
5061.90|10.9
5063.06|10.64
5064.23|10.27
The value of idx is 19.6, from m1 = 0.29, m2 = 9.9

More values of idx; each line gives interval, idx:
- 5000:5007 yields 18.8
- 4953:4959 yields 19.6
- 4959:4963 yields 18.6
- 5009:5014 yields 19.2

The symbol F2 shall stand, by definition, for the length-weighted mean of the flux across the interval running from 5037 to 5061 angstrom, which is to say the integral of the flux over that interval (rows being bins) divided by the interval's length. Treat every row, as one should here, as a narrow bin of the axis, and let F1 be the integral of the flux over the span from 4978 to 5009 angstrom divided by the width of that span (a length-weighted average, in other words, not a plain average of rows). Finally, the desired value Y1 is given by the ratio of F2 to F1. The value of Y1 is 1.08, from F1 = 9.7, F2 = 10.5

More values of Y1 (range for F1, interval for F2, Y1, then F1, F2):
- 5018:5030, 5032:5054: 1.12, 9.3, 10.4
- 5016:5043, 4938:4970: 0.97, 9.8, 9.5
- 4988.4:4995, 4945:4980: 0.98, 9.8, 9.6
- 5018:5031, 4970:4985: 1.03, 9.3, 9.6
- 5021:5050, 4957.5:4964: 0.96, 10.1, 9.6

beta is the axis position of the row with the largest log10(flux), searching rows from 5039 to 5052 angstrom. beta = 5043.28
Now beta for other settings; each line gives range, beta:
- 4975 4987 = 4980.96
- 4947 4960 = 4959.22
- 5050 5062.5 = 5061.90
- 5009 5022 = 5009.72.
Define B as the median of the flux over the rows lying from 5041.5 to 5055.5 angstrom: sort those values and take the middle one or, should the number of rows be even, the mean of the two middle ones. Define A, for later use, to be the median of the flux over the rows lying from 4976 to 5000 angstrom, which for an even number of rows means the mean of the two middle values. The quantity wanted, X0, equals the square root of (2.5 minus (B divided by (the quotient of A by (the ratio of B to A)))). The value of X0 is 1.14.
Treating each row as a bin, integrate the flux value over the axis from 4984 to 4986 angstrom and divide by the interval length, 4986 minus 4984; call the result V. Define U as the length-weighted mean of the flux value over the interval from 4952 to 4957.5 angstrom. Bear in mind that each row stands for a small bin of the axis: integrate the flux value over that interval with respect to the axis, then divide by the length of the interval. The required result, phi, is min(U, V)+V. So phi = 17.8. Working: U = 9.7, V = 8.88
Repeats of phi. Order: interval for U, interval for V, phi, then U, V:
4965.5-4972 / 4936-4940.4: 17.0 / 9.8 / 8.49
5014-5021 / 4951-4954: 19.0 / 9.4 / 9.54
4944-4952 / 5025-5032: 19.0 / 9.3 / 9.70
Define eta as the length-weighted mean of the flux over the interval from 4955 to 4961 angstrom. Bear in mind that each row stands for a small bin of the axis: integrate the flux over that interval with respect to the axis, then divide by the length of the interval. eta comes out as 10.0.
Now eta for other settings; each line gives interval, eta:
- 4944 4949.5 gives 9.5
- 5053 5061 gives 10.2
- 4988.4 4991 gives 10.2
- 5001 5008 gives 9.7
